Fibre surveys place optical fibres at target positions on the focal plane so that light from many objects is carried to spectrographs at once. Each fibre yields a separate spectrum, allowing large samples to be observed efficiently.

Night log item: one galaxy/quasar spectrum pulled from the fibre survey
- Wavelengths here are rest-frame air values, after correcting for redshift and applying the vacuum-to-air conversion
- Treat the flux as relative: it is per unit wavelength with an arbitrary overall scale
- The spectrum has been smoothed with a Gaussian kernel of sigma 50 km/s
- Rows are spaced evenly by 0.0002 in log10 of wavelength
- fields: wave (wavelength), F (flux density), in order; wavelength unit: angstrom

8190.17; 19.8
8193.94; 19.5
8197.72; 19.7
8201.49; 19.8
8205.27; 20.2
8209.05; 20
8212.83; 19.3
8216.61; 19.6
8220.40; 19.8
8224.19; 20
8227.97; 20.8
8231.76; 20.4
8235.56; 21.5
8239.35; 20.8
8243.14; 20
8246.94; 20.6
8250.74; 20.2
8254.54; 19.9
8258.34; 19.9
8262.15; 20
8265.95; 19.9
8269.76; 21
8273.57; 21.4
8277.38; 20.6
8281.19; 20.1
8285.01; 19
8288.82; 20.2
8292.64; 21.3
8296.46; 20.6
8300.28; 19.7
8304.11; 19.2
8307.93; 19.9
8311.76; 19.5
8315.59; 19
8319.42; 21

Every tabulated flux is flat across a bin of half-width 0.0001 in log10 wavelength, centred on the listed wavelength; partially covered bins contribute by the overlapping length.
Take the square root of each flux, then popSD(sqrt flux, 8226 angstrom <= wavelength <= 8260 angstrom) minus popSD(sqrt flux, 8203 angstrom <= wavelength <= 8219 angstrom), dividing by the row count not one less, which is 0.016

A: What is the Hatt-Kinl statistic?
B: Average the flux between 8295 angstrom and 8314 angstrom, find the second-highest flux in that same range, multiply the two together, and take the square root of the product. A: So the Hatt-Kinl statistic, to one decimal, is 19.8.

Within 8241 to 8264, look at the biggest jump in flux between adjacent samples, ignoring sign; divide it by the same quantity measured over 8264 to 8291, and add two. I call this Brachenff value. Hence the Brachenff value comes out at 2.5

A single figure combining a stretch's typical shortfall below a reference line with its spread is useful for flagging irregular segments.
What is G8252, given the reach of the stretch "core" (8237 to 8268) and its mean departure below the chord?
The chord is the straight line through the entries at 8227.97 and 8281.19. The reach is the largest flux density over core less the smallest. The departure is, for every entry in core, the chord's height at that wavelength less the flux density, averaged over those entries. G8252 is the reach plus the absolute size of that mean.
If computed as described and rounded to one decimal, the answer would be 1.2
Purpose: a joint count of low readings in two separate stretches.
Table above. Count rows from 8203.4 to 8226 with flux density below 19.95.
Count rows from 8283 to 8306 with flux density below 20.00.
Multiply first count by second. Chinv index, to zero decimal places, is 9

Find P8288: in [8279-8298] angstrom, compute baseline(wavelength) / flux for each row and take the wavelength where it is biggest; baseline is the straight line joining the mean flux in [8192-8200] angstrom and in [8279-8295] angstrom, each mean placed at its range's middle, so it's 8285.01 angstrom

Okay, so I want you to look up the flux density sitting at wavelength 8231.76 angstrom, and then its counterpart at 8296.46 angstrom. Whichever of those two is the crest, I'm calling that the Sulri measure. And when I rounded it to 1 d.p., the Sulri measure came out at 20.6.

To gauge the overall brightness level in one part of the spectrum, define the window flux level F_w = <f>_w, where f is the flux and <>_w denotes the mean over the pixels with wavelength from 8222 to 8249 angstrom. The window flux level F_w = 20.6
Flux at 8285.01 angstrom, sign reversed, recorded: -19.0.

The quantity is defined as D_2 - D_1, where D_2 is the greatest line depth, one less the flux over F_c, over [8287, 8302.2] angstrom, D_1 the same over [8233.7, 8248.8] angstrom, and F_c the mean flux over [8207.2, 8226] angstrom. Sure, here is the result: 0.02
